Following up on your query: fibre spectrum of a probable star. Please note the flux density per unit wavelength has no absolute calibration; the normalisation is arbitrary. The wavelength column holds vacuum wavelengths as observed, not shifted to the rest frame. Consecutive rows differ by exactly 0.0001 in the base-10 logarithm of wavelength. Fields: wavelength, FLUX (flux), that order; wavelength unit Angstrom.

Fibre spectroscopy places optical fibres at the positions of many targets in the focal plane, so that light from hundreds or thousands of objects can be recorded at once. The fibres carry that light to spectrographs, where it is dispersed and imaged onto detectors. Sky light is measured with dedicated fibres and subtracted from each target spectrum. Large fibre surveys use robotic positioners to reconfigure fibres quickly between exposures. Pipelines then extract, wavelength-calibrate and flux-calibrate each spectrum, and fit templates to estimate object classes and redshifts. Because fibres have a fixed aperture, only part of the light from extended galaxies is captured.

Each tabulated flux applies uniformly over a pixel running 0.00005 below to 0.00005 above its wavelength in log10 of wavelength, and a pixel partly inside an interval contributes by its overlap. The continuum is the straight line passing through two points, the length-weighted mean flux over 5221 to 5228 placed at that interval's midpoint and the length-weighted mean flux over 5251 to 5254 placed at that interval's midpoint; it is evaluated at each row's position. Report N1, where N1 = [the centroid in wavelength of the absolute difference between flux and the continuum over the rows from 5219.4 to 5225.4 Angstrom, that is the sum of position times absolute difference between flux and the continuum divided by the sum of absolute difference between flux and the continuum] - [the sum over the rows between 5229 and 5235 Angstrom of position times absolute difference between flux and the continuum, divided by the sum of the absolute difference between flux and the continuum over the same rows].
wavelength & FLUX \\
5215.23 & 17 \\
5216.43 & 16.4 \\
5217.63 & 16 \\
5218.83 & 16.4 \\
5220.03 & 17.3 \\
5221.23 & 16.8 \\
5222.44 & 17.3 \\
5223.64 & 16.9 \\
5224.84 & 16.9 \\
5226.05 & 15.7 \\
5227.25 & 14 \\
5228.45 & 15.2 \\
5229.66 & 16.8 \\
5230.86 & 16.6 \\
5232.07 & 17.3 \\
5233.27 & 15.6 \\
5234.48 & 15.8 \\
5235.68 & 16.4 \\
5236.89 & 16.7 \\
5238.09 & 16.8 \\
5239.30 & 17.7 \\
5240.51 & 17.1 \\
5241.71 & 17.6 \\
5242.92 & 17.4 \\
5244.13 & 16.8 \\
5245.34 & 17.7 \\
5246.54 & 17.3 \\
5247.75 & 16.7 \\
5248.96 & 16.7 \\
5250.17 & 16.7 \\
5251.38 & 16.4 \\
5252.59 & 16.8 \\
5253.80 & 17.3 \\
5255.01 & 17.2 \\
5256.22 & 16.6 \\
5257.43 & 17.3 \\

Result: -10.2 Angstrom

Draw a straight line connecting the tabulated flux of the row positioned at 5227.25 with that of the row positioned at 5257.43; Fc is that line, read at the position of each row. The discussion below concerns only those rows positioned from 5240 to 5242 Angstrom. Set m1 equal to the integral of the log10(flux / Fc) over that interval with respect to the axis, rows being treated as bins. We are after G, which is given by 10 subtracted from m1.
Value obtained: -9.90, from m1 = 0.10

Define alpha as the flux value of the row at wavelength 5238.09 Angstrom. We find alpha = 16.8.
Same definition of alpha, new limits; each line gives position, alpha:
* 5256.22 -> 16.6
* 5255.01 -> 17.2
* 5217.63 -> 16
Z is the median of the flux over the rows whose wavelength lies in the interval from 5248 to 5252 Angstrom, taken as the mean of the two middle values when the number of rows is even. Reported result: 16.7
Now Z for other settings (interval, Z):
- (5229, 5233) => 16.8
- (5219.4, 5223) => 17.3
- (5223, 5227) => 16.9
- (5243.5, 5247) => 17.3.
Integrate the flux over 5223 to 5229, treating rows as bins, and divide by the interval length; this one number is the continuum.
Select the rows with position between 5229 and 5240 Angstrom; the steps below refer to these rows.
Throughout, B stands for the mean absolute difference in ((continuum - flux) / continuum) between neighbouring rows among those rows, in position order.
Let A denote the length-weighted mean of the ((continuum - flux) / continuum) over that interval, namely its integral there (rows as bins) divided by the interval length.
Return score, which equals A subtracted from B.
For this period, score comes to 0.092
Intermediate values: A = -0.054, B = 0.037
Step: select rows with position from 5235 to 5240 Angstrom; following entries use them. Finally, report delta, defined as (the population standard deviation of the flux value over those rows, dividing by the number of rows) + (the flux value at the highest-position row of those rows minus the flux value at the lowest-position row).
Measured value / 1.8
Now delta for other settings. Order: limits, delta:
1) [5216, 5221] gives 1.4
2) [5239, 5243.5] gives -0.1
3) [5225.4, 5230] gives 2.1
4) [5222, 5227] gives -1.0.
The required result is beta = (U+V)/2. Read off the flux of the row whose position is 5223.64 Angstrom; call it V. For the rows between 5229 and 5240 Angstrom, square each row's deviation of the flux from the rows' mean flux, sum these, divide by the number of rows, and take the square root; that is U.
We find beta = 8.8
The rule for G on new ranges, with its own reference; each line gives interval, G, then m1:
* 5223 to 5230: -9.60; 0.40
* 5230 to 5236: -9.71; 0.29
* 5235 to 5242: -9.66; 0.34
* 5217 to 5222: -9.49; 0.51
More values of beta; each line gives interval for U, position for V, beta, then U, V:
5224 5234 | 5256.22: 8.8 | 1.02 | 16.6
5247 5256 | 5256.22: 8.4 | 0.29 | 16.6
